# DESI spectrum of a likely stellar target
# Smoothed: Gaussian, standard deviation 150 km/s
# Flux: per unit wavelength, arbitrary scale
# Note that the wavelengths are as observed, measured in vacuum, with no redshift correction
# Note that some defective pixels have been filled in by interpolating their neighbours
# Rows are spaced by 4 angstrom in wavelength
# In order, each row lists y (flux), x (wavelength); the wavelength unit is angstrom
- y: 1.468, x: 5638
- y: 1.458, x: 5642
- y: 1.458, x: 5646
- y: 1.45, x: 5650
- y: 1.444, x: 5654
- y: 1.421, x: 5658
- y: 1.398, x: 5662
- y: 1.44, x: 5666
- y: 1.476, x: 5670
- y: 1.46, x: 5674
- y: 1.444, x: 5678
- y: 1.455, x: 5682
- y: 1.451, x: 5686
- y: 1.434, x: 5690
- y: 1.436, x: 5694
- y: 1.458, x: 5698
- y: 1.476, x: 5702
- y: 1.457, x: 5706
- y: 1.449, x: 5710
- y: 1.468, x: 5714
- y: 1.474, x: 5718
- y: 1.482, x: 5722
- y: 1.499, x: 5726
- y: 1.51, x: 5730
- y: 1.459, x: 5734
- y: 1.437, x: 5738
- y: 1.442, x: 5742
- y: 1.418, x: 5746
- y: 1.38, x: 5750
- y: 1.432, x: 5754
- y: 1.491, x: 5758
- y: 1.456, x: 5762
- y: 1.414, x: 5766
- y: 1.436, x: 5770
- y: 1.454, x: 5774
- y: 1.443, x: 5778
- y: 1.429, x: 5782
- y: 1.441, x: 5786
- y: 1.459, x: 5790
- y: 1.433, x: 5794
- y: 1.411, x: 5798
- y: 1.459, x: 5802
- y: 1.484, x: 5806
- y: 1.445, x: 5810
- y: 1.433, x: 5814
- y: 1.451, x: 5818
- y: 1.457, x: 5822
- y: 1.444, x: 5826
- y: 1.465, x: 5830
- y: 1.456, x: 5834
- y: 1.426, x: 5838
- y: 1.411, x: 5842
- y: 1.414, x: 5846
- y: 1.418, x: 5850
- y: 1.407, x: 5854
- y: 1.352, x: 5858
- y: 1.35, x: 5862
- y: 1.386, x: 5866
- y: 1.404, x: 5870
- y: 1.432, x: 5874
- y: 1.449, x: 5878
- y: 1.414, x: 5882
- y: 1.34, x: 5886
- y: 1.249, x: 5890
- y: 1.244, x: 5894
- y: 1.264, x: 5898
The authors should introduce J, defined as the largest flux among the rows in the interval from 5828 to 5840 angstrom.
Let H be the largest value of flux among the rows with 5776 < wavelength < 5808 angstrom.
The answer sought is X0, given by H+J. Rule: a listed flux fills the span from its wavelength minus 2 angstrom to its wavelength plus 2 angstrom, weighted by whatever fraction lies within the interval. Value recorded 2.95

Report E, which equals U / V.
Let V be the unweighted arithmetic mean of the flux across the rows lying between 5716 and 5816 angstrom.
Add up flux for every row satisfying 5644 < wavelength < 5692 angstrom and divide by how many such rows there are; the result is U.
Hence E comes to 0.997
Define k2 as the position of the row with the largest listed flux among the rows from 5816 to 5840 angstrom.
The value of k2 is 5830 angstrom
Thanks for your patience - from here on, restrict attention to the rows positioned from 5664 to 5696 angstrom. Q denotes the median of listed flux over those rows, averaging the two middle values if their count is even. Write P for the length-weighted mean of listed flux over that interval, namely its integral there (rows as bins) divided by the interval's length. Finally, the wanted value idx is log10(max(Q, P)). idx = 0.161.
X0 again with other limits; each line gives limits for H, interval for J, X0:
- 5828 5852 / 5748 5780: 2.96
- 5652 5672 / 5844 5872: 2.89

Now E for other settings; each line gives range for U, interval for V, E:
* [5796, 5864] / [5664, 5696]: 0.985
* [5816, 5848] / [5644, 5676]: 0.998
